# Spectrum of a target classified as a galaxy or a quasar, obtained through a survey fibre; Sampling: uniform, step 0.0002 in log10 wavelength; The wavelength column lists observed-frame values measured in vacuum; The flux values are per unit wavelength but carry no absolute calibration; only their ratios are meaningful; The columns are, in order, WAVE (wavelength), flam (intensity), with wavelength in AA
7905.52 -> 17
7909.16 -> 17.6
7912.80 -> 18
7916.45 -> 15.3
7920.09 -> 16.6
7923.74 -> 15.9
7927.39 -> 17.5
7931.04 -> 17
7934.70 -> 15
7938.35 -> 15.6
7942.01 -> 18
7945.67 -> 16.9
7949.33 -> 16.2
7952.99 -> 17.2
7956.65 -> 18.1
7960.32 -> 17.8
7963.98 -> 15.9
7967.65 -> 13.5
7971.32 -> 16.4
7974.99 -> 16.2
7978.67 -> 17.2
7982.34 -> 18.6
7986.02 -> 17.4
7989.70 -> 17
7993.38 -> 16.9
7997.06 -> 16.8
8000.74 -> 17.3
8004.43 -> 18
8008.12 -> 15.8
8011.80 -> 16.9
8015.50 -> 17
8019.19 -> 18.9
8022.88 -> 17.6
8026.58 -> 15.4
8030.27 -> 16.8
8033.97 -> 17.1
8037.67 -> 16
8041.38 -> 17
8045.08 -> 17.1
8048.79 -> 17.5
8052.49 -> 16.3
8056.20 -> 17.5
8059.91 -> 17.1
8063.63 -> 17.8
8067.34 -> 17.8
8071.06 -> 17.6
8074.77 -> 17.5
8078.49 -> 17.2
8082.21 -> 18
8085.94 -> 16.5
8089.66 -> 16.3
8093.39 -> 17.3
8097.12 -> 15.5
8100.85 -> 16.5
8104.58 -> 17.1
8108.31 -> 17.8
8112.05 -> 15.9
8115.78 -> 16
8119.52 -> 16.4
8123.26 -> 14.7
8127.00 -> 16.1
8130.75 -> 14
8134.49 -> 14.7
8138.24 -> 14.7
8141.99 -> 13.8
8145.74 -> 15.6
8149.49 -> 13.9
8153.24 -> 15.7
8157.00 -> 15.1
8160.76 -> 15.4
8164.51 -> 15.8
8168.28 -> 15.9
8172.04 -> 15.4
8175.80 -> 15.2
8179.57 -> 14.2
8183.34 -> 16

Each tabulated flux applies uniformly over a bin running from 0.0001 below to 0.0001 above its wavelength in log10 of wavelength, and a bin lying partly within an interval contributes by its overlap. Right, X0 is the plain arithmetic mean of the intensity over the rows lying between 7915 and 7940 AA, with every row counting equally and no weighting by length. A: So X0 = 16.1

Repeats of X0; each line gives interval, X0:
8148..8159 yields 14.9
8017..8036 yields 17.2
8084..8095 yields 16.7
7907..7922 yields 16.9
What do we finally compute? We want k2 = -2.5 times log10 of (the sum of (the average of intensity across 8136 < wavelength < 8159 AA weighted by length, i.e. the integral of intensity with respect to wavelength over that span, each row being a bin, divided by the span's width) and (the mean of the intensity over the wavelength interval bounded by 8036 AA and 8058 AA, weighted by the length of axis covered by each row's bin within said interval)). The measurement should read -3.75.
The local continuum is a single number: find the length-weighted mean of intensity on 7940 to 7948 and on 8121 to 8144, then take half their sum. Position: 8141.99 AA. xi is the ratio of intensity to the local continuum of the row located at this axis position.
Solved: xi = 0.86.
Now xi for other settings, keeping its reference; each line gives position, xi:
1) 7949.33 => 1.01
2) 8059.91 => 1.07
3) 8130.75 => 0.87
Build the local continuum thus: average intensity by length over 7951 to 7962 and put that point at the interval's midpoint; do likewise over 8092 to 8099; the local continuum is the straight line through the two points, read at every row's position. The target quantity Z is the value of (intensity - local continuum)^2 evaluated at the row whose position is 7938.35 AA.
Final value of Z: 5.1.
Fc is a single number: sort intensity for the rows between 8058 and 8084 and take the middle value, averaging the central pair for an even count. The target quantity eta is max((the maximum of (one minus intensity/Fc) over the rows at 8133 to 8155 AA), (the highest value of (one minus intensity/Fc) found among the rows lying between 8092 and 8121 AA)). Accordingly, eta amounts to 0.216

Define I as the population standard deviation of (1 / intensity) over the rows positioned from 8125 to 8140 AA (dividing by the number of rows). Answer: 0.0034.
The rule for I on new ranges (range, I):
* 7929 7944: 0.0044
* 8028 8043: 0.0016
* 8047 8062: 0.0017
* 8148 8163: 0.0032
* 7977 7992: 0.0020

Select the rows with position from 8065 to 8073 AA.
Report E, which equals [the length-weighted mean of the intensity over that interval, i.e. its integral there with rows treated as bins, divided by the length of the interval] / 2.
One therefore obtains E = 8.86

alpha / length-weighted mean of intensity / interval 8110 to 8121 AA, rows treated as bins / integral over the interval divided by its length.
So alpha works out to 16.1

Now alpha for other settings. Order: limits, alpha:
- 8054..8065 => 17.4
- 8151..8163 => 15.4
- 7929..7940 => 15.9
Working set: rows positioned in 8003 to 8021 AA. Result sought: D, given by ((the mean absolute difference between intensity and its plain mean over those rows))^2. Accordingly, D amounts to 0.82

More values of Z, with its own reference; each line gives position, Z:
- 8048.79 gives 0.5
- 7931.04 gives 0.9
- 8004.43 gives 0.6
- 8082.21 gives 2.4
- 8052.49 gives 0.2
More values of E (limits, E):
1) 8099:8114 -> 8.41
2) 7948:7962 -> 8.68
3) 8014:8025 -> 8.90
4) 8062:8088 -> 8.74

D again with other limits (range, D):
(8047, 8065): 0.19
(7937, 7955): 0.50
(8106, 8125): 0.57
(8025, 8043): 0.37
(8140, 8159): 0.60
